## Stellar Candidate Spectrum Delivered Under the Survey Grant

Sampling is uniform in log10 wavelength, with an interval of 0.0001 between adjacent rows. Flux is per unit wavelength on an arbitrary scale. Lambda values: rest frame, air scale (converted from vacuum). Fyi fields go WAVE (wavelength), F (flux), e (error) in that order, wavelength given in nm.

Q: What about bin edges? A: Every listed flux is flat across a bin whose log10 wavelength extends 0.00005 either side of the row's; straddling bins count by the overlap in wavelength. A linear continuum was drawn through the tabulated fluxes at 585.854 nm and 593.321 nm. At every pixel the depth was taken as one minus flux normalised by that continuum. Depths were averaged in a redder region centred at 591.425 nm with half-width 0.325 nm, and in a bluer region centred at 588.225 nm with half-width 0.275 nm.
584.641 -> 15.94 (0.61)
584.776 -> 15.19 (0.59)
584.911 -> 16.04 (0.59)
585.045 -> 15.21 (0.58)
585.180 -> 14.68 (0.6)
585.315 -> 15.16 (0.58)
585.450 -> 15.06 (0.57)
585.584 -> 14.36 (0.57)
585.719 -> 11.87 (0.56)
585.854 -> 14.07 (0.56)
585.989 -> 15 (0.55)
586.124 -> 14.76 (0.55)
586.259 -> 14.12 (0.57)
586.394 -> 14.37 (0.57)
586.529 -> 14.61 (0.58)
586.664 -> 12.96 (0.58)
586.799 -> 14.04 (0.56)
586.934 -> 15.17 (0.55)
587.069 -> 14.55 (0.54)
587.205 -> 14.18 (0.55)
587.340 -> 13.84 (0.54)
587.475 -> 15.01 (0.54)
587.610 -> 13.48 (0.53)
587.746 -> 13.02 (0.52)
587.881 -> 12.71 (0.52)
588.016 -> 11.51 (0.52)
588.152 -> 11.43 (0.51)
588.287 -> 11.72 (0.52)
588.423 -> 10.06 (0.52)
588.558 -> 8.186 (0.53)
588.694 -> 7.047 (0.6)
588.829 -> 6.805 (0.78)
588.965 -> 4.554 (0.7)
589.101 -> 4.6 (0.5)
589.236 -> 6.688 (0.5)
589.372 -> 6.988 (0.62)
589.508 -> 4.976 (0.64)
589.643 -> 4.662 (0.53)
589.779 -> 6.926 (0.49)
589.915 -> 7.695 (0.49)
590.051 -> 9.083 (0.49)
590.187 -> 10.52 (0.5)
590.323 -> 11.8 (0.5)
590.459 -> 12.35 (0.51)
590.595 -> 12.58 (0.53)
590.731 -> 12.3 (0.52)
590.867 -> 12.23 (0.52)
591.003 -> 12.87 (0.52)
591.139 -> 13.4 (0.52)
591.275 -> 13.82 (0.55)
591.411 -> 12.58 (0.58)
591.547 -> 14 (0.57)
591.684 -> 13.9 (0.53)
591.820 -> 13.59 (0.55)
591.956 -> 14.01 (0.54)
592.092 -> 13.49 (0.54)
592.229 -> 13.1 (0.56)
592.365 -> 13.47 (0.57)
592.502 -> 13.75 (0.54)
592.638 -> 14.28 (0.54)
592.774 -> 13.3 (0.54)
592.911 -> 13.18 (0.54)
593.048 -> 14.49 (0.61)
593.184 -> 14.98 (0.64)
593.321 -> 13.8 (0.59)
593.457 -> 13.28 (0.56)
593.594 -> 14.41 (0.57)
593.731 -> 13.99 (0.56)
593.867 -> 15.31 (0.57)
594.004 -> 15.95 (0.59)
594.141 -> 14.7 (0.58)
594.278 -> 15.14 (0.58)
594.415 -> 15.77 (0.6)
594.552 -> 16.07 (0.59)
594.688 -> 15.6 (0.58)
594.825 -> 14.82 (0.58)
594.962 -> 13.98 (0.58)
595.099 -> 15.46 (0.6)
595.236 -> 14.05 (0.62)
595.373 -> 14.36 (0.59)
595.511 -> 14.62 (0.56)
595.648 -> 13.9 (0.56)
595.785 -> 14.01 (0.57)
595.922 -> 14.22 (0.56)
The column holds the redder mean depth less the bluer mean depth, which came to -0.18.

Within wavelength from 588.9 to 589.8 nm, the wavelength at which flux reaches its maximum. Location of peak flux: 589.372 nm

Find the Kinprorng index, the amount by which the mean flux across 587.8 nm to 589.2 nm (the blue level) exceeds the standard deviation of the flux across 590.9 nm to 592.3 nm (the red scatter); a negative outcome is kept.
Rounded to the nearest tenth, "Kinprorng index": 8.4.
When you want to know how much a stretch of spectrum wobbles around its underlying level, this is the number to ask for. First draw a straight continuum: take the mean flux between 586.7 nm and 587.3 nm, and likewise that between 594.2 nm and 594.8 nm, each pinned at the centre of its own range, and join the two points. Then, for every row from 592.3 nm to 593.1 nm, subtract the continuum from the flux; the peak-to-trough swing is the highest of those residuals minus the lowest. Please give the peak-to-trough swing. 1.3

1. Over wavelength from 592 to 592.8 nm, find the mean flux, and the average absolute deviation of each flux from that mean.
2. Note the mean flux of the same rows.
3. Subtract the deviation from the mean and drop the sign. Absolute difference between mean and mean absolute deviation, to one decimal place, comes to 13.3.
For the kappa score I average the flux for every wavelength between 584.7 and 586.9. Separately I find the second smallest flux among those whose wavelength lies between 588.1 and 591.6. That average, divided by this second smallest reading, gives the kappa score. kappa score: 3.1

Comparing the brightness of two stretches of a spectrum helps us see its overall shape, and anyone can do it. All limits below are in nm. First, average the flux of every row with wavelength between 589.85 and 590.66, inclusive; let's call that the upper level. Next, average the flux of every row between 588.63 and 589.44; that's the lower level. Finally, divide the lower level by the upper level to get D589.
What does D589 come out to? 0.57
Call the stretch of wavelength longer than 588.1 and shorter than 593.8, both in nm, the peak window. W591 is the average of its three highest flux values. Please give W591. 14.6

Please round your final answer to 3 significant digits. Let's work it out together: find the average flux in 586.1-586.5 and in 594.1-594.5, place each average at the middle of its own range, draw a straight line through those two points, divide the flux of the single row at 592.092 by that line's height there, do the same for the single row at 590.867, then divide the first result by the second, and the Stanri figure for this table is 1.09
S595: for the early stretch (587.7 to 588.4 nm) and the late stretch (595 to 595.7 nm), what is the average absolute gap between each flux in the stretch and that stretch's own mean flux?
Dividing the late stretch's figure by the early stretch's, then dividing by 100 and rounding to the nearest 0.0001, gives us 0.0071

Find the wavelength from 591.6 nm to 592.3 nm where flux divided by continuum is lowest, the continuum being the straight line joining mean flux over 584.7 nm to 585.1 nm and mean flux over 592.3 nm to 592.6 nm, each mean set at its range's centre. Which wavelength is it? 592.229 nm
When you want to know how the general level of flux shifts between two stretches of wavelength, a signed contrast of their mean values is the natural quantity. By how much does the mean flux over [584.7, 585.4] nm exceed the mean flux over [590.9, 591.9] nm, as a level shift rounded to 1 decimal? 1.8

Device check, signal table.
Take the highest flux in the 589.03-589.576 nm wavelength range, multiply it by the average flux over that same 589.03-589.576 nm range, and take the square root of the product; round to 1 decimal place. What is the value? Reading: 6.4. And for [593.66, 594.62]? 15.7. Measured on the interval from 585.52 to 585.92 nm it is 13.9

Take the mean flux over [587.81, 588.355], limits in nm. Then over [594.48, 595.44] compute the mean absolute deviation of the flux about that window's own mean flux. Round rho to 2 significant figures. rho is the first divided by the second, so 17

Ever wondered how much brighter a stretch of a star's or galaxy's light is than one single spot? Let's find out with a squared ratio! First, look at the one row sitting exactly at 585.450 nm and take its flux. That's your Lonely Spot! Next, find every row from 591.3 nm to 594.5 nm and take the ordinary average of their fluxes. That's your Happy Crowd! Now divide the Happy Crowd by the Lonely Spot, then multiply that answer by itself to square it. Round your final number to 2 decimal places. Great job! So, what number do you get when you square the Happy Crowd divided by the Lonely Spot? 0.88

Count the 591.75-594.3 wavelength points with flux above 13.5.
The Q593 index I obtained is 13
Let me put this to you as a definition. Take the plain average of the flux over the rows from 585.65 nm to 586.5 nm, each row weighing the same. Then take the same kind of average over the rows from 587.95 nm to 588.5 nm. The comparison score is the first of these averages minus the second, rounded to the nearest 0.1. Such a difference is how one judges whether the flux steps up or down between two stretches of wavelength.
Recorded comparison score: 2.9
